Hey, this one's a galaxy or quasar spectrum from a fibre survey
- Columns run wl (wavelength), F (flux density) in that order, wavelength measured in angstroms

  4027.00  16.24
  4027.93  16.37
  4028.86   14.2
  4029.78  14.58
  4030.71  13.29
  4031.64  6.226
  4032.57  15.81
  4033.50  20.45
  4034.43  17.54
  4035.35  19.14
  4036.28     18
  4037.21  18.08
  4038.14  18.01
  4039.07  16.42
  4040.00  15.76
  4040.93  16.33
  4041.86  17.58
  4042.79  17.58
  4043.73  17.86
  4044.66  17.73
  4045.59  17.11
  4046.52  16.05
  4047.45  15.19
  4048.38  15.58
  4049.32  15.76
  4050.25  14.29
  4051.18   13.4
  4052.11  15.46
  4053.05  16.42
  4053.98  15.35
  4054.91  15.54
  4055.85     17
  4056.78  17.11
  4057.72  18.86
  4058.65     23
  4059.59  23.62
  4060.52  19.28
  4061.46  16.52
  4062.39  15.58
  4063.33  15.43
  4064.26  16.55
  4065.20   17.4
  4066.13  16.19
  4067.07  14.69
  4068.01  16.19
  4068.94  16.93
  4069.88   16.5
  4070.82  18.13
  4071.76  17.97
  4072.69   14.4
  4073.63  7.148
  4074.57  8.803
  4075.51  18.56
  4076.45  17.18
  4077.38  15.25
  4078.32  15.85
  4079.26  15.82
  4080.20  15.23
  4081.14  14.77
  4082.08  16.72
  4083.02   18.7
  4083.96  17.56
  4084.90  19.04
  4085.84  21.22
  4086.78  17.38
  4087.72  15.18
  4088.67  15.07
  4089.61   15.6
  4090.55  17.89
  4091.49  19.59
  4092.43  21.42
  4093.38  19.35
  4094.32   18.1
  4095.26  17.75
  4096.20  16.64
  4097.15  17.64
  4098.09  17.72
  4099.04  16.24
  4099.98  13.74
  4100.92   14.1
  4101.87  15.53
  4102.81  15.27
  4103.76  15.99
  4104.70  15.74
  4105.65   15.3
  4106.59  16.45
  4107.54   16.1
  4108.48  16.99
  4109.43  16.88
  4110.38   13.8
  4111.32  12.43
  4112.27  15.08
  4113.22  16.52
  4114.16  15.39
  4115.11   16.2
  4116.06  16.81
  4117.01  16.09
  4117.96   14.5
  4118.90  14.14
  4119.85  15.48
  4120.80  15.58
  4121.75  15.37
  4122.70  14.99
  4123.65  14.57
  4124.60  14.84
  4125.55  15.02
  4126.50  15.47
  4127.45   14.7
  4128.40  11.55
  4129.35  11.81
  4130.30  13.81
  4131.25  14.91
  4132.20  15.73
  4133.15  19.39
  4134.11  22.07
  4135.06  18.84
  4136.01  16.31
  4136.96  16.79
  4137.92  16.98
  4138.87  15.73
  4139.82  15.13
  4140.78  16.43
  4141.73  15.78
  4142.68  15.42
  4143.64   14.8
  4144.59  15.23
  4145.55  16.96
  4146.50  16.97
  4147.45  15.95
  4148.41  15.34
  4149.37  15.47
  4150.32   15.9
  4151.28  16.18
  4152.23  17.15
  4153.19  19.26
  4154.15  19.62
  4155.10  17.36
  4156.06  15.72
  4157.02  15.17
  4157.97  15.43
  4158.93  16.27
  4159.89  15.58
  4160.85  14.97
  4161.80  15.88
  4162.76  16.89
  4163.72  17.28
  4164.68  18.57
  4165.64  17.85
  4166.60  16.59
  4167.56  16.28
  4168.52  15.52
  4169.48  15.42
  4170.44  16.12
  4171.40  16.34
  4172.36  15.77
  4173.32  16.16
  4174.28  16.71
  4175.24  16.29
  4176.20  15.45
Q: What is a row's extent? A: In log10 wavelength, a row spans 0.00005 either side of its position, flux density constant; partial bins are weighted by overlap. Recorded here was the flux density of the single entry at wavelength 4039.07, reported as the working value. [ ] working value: 16.42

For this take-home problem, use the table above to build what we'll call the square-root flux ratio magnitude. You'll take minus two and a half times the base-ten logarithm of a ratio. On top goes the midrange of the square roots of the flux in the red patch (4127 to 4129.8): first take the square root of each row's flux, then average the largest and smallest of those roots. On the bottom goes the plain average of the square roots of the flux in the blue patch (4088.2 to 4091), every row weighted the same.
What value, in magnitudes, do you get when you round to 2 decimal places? 0.12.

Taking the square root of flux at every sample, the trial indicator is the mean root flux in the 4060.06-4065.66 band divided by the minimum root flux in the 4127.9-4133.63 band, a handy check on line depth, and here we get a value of 1.20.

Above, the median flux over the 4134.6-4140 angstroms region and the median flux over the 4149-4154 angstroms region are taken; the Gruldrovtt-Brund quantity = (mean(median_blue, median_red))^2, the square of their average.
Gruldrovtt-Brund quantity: 268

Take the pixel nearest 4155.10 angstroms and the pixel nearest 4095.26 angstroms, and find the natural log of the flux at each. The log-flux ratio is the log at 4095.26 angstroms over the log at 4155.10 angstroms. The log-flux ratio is 1.01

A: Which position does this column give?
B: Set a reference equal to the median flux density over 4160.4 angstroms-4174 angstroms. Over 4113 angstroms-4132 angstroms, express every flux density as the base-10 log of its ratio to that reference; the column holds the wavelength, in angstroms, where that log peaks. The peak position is 4116.06 angstroms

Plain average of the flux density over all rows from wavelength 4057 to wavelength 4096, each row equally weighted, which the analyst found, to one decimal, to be 17.0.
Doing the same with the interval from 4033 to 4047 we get 17.6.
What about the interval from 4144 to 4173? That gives 16.4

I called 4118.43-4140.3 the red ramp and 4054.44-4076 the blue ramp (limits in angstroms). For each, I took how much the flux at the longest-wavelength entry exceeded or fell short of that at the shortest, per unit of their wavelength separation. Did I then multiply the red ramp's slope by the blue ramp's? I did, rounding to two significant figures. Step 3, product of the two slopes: 0.0069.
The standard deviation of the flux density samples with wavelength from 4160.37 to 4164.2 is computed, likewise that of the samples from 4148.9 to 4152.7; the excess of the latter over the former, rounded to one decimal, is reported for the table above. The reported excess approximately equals -0.3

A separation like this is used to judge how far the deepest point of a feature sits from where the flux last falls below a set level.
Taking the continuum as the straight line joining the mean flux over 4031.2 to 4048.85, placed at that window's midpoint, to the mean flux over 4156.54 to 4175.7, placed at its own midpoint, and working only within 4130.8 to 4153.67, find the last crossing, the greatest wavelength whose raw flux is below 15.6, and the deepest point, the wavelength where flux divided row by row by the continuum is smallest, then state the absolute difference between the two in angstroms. 5.7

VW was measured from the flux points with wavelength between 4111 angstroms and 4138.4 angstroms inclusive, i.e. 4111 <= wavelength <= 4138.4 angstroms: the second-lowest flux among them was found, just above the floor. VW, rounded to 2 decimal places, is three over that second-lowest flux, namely 0.25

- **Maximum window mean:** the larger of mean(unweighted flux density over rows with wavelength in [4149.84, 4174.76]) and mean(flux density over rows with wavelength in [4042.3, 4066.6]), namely 16.9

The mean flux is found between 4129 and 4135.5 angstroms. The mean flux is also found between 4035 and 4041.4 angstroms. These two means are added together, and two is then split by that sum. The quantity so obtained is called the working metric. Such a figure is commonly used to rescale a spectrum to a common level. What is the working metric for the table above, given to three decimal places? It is 0.059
